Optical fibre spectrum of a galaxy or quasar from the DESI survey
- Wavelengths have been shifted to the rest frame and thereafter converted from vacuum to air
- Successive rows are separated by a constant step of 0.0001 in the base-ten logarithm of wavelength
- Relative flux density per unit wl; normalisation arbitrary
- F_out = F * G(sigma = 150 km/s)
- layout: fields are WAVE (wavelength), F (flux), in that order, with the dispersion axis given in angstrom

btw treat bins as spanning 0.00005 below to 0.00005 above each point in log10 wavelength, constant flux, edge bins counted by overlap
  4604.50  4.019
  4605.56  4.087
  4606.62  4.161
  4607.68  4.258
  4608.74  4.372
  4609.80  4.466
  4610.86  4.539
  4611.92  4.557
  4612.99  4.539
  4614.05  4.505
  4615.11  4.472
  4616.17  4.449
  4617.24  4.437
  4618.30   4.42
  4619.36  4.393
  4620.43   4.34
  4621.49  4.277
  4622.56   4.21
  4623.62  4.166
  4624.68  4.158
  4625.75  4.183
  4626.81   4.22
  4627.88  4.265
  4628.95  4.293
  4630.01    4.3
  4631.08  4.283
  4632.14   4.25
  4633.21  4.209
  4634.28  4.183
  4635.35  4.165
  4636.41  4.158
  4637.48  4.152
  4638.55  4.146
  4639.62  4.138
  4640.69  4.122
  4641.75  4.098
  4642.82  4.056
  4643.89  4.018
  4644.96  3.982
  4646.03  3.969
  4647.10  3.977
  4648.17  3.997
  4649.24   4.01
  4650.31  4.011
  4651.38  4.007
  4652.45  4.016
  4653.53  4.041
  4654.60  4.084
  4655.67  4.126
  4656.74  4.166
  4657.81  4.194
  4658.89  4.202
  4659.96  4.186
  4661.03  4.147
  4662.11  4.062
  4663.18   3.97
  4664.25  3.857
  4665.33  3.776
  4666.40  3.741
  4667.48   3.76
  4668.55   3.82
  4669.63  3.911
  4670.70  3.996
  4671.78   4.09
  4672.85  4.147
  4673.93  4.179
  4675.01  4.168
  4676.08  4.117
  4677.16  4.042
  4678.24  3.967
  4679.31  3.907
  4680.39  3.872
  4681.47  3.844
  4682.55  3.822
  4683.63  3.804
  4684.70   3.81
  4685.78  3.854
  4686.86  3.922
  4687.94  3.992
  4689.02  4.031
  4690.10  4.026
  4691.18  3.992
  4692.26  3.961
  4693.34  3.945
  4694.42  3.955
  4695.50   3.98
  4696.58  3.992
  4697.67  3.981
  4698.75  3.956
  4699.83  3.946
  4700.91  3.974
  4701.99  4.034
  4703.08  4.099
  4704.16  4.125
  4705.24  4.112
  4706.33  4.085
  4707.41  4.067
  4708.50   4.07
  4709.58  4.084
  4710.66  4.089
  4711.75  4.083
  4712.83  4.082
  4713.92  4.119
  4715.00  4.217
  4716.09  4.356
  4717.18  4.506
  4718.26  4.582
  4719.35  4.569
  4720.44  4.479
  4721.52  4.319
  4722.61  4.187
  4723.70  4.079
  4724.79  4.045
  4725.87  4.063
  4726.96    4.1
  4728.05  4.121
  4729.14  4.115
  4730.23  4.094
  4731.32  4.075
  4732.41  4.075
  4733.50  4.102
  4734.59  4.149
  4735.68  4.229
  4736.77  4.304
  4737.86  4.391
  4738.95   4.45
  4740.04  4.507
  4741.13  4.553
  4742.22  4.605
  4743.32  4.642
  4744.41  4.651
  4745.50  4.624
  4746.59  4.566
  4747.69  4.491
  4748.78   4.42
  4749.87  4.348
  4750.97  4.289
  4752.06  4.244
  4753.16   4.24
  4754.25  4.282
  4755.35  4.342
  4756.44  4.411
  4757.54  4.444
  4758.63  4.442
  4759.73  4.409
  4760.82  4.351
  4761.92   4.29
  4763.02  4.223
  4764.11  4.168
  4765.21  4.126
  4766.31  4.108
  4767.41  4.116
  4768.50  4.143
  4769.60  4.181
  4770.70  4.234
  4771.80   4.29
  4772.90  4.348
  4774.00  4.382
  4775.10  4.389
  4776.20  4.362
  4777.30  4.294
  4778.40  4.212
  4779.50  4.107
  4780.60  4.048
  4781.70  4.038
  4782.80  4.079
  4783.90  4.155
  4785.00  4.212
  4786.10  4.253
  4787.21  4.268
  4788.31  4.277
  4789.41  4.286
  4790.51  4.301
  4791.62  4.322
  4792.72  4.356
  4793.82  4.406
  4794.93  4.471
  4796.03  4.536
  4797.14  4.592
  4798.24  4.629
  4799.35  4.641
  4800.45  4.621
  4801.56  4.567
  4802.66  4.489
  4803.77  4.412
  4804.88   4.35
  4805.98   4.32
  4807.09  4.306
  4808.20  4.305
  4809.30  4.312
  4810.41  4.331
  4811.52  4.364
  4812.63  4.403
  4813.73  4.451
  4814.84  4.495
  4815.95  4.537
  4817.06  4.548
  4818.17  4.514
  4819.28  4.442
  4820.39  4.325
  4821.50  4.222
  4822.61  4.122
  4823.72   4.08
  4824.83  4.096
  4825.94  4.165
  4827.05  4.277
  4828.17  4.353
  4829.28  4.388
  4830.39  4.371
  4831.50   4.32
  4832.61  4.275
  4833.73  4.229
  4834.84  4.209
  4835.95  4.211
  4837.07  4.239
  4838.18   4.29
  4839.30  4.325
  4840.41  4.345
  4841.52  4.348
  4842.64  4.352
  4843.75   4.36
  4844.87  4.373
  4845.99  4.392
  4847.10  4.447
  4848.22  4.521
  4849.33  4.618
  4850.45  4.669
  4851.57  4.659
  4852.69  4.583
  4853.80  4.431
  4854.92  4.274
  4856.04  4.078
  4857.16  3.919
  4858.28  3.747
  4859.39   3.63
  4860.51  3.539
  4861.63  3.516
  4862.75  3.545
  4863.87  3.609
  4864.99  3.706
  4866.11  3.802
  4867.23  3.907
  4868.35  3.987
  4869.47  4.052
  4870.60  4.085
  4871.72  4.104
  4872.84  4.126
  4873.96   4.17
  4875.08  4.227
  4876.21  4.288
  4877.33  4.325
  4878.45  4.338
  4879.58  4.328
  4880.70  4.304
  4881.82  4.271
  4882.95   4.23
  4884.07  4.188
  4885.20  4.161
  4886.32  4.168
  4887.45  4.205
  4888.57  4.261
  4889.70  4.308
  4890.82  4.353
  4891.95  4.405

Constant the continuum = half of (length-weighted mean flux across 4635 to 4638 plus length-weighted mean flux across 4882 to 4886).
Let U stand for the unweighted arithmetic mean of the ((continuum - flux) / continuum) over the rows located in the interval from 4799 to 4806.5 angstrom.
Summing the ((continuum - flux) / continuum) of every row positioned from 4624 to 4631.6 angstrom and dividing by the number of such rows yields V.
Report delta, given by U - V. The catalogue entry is -0.058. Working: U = -0.073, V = -0.015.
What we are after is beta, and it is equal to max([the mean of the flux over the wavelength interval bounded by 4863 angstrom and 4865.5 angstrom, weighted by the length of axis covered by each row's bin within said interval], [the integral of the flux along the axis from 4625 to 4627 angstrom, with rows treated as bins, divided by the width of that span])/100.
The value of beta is 0.0419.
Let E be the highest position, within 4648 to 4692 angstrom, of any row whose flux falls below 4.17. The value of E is 4691.18 angstrom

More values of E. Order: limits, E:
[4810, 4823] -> 4822.61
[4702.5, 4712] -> 4711.75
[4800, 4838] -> 4825.94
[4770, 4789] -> 4783.90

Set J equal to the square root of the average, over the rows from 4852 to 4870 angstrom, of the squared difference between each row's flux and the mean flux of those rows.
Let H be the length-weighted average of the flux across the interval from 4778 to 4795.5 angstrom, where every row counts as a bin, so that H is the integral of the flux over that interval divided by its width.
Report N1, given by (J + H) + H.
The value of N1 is 8.79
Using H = 4.24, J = 0.31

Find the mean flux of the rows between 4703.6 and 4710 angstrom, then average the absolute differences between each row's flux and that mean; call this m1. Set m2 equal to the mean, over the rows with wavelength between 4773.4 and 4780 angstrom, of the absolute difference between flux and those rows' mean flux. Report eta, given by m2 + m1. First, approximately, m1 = 0.019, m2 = 0.09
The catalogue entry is 0.11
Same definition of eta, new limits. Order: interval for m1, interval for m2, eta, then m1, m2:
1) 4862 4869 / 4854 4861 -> 0.37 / 0.139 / 0.23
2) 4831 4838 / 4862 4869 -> 0.17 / 0.034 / 0.14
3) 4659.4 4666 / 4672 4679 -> 0.20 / 0.132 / 0.07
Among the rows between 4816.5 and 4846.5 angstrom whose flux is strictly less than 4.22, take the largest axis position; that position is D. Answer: 4835.95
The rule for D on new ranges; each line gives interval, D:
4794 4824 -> 4823.72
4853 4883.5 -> 4873.96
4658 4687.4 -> 4686.86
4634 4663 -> 4662.11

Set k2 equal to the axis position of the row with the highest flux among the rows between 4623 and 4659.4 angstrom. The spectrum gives 4630.01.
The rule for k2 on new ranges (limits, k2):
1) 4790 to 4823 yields 4799.35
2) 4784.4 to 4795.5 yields 4794.93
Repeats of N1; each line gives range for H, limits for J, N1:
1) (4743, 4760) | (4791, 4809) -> 8.97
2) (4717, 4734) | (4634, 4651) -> 8.50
